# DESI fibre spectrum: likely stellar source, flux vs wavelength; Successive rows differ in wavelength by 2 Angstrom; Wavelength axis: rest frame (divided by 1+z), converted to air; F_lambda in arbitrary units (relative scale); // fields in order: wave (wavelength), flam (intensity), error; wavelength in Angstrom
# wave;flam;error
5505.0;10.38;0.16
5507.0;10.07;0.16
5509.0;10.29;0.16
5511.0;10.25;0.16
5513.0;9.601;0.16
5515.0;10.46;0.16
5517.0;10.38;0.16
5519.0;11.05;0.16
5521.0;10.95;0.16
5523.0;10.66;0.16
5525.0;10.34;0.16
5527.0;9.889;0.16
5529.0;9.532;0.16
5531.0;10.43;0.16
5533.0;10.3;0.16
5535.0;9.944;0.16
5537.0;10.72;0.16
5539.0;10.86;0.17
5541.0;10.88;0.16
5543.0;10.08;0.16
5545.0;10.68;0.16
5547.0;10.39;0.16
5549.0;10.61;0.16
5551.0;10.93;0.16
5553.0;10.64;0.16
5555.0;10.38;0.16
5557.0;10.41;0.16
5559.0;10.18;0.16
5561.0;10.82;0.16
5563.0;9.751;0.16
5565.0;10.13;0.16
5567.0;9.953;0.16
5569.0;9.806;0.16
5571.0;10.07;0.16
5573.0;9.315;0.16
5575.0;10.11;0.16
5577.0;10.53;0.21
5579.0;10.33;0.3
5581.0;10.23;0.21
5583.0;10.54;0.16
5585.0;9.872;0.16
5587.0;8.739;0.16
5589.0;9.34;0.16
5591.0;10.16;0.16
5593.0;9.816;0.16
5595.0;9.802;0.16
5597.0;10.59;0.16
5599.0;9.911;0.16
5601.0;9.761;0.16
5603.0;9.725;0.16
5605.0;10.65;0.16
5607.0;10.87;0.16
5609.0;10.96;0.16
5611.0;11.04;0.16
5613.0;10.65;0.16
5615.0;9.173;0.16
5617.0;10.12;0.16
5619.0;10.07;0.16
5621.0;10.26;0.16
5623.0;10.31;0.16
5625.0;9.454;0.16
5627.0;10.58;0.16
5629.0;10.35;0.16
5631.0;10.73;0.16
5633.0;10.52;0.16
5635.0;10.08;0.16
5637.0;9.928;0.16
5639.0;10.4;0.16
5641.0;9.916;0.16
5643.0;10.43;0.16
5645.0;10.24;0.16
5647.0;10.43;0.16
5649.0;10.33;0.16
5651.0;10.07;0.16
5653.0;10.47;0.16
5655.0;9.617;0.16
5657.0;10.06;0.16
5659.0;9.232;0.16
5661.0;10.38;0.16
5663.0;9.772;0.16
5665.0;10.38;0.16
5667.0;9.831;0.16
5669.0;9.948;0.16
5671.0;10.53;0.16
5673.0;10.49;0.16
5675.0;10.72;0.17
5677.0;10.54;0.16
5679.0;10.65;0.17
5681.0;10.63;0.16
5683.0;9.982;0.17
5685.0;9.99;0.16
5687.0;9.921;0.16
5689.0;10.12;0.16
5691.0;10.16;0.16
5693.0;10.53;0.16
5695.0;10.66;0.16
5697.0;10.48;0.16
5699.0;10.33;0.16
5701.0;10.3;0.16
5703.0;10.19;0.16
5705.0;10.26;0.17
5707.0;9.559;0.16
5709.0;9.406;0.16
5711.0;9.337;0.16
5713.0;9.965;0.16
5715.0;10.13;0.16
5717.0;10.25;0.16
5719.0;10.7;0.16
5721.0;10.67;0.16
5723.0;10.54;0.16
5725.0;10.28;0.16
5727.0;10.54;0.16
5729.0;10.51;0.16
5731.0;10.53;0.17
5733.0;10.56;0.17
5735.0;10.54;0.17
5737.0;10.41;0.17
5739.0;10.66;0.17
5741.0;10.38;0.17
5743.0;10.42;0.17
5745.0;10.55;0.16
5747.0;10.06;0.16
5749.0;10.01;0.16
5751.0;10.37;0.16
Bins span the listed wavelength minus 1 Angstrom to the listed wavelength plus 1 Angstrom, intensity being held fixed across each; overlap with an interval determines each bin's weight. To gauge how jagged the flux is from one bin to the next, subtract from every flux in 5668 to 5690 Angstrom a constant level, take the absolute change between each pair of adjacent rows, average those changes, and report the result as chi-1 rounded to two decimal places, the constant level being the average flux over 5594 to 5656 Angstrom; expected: 0.21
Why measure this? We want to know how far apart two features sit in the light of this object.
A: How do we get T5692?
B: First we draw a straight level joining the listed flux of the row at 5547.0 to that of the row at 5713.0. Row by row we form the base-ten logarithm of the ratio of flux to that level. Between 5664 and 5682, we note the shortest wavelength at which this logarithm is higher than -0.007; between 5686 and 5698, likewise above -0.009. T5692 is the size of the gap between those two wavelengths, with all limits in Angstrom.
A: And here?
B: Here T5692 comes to 22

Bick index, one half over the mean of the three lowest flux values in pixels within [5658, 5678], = 0.052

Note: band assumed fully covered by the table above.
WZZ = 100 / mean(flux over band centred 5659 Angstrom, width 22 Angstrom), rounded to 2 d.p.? 9.99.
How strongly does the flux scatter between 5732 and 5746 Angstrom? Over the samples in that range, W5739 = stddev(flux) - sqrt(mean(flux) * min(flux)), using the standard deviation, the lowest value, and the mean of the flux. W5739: -10.3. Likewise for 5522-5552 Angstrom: -9.6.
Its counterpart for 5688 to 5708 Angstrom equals -9.6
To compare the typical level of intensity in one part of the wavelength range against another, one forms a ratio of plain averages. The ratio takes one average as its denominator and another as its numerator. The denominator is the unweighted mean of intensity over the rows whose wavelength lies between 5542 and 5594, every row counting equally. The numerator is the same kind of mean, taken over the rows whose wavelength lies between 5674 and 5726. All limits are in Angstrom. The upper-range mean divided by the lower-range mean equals 1.009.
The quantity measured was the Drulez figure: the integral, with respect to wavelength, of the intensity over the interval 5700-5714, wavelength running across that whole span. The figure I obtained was 138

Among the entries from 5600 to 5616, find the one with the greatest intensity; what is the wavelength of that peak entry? 5611.0 Angstrom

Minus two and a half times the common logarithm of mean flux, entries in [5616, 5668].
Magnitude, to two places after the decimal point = -2.52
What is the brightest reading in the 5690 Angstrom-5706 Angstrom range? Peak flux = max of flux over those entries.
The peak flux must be 10.66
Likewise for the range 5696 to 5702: 10.48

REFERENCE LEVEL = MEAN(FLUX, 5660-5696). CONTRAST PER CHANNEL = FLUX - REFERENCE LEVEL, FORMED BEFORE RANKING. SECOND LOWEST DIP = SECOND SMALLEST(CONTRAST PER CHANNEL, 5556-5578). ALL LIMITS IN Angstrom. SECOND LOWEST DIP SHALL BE -0.5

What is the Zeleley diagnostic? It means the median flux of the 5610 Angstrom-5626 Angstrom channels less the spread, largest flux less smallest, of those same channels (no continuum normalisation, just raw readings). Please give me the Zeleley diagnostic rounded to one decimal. 8.3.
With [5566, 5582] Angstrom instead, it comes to 8.9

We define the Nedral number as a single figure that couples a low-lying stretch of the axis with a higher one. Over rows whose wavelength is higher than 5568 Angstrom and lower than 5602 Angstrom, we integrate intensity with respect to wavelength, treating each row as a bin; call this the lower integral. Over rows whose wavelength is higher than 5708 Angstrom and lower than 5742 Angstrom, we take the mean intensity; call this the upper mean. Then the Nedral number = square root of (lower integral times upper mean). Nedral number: 59.0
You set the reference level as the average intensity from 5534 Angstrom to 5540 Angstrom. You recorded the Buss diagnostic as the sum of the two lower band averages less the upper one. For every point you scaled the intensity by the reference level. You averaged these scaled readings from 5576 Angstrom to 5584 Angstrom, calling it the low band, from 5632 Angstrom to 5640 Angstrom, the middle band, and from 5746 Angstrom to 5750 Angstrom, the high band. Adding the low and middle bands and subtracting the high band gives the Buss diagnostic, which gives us 1.01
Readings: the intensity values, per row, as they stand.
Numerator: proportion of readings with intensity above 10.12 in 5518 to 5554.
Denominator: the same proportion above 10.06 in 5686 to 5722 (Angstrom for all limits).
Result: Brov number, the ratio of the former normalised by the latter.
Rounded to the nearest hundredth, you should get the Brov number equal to 1.08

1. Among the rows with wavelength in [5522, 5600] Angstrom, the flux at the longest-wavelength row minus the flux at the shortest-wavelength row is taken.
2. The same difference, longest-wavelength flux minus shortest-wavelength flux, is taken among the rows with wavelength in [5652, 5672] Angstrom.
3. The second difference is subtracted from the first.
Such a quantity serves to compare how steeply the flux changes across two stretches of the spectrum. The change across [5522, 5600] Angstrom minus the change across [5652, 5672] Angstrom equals -0.8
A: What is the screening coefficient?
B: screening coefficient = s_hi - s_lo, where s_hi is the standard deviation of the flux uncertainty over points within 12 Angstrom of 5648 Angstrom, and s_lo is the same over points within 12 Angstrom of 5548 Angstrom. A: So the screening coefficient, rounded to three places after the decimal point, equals -0.003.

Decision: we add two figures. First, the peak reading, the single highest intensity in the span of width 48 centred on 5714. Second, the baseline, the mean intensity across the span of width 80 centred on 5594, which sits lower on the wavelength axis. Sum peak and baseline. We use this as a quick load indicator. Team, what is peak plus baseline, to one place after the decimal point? 20.9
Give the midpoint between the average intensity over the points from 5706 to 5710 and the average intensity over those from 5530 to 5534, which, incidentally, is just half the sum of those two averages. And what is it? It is 9.9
